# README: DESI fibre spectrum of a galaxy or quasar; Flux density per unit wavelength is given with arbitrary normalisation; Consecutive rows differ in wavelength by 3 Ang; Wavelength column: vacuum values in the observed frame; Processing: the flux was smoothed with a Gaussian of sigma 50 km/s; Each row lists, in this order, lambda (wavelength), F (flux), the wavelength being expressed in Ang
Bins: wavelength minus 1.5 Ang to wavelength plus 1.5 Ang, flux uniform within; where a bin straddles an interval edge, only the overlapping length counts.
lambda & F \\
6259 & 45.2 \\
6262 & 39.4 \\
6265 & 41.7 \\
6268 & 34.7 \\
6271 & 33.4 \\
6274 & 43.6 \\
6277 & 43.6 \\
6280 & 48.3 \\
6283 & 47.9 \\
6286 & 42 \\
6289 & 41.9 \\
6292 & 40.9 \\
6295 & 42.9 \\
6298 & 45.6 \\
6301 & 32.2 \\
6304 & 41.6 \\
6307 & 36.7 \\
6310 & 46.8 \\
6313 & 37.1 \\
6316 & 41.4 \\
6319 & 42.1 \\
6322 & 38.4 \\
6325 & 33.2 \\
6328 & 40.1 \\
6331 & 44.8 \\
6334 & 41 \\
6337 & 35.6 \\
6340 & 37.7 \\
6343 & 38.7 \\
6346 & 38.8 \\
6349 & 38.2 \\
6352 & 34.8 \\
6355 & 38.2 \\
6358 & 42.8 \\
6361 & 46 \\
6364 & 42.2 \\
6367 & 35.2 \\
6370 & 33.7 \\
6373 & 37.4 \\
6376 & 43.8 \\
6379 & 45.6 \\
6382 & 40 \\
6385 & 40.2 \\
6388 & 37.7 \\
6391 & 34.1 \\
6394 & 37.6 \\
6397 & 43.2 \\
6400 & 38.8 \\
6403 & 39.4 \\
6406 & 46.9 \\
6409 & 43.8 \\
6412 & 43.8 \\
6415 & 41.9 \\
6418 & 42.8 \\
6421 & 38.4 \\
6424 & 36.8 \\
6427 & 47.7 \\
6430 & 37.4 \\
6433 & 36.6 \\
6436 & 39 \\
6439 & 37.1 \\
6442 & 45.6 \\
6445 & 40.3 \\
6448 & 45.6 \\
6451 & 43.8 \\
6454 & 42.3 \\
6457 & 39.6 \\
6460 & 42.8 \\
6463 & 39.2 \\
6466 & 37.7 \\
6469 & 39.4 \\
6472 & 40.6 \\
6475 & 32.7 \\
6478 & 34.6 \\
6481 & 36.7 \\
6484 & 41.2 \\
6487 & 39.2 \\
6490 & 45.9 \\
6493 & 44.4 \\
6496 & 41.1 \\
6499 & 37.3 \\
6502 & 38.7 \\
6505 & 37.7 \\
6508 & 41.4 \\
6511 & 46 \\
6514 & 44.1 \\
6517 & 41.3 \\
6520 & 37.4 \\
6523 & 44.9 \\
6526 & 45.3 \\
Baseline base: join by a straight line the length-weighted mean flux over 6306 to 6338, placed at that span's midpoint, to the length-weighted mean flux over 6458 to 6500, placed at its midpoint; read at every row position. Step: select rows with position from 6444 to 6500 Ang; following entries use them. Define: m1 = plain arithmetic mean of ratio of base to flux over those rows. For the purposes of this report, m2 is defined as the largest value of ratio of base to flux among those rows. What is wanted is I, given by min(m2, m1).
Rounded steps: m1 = 0.99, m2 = 1.21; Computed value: 0.99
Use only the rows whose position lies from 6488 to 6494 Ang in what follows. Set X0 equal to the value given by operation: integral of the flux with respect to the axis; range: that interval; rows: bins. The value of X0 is 268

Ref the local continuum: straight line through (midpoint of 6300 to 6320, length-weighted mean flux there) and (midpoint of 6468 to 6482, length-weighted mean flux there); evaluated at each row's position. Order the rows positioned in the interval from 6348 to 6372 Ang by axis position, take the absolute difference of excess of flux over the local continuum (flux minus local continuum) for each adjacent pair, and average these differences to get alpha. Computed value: 3.8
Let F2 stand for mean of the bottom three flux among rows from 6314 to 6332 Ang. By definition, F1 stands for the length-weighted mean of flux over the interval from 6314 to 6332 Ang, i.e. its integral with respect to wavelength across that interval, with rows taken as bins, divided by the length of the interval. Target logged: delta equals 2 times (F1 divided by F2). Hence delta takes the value 2.14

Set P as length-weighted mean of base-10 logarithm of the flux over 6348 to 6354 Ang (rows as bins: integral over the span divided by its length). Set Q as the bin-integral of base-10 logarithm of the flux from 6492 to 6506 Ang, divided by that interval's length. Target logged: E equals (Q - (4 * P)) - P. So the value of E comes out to -6.21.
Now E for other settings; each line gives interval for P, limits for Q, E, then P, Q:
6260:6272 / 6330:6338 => -6.27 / 1.58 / 1.606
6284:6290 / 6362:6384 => -6.54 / 1.63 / 1.598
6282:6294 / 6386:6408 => -6.56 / 1.63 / 1.598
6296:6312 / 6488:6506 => -6.41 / 1.60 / 1.610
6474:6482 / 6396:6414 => -6.07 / 1.54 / 1.629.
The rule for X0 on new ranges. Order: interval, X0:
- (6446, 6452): 266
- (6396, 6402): 244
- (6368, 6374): 212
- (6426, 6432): 250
